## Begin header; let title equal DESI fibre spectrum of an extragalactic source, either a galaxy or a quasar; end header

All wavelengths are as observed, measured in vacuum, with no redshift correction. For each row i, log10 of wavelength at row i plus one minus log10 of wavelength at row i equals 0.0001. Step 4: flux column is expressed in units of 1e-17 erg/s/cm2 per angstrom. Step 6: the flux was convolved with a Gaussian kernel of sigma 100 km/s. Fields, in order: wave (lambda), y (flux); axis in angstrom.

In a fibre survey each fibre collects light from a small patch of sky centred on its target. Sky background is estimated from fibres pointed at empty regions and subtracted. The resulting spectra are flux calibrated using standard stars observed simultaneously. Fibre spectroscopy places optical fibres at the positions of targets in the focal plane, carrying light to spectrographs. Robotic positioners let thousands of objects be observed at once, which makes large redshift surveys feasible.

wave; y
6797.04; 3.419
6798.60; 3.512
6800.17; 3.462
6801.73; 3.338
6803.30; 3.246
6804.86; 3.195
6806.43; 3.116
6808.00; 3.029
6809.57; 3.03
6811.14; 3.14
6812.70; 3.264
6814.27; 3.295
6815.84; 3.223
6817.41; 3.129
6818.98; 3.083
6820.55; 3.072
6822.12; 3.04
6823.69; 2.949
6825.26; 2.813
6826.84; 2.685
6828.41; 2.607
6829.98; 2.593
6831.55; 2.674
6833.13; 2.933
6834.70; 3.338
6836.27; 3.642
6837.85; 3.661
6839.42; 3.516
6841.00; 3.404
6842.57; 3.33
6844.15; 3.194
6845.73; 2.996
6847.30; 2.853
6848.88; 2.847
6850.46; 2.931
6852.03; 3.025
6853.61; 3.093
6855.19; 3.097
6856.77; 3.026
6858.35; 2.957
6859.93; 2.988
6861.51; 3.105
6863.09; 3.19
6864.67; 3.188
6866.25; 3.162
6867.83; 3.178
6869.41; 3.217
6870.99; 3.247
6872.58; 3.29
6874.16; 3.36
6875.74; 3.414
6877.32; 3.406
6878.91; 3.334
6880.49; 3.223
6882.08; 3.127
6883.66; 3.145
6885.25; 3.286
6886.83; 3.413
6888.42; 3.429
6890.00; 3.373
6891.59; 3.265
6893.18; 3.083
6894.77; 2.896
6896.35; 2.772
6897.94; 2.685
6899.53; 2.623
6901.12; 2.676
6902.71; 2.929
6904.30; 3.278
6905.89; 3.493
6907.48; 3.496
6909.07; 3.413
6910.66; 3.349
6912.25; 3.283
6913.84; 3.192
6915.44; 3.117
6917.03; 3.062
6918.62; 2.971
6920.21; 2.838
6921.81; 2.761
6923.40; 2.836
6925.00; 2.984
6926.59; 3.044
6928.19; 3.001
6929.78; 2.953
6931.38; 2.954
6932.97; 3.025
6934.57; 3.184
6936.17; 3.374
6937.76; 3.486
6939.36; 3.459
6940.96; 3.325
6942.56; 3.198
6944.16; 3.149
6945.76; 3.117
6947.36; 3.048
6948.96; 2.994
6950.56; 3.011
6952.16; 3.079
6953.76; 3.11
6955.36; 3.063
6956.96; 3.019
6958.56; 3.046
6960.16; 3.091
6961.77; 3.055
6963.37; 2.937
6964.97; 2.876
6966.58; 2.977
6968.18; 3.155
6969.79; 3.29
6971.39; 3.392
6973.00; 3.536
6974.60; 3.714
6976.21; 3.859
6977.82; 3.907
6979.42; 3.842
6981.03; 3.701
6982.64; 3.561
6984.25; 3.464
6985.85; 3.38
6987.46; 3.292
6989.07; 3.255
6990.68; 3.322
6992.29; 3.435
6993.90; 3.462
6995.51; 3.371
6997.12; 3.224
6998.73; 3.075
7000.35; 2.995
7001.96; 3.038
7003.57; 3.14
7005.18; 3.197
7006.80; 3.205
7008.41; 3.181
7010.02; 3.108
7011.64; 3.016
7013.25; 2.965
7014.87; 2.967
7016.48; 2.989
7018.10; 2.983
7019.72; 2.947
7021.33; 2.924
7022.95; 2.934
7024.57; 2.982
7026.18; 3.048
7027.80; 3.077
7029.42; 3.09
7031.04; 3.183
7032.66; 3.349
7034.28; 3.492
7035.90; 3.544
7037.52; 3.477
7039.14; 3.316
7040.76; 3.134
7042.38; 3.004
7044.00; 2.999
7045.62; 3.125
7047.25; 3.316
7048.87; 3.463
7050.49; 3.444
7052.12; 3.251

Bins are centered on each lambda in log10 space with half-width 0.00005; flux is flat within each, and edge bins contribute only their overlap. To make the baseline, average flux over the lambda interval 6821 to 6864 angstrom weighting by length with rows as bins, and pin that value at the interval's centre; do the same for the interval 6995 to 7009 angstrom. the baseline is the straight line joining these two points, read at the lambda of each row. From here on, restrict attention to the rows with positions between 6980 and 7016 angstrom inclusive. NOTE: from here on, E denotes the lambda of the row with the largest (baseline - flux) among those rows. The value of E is 7013.25 angstrom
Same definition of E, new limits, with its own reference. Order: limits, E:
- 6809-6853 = 6829.98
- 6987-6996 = 6989.07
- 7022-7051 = 7022.95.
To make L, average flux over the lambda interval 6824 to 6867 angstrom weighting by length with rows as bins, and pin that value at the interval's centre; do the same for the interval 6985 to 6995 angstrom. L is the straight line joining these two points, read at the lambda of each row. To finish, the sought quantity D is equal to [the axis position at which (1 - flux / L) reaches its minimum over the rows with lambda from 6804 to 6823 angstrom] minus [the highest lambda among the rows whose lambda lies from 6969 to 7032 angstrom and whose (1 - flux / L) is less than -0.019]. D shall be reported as -179.6 angstrom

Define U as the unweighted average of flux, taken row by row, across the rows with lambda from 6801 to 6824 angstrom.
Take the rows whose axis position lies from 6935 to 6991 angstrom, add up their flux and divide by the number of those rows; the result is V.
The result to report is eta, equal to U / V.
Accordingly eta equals 0.96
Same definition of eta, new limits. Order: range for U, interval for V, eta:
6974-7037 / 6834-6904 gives 1.03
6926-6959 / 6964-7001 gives 0.92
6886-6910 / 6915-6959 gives 1.01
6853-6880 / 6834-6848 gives 0.96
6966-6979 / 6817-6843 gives 1.13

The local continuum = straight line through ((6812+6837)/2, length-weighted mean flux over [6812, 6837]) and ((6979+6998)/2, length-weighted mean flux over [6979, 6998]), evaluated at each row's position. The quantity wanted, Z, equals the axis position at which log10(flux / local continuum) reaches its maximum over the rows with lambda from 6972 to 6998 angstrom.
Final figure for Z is 6977.82 angstrom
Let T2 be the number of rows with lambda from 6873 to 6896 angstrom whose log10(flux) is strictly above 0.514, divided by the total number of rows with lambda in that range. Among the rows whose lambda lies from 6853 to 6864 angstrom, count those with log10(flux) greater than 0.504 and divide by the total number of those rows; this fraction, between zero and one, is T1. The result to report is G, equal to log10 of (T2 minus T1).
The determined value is -0.24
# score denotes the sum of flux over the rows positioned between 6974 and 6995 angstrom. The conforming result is 46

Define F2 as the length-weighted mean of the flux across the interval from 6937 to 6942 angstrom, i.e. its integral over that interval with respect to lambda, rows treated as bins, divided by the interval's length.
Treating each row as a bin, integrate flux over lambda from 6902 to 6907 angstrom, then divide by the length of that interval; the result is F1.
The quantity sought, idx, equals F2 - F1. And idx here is 0.15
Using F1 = 3.3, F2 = 3.41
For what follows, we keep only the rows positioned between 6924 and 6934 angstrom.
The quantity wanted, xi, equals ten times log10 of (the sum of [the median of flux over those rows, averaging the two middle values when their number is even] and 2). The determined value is 6.98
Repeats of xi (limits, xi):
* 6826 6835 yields 6.70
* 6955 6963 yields 7.04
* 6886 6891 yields 7.33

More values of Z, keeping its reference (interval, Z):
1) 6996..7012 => 6997.12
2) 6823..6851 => 6837.85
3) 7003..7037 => 7035.90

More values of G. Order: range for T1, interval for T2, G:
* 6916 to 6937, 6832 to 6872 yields -0.79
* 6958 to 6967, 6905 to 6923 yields -0.34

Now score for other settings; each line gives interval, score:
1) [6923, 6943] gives 41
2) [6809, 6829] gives 39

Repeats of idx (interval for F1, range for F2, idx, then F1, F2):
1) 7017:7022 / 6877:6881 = 0.36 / 3.0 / 3.32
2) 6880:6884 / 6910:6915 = 0.10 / 3.2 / 3.26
